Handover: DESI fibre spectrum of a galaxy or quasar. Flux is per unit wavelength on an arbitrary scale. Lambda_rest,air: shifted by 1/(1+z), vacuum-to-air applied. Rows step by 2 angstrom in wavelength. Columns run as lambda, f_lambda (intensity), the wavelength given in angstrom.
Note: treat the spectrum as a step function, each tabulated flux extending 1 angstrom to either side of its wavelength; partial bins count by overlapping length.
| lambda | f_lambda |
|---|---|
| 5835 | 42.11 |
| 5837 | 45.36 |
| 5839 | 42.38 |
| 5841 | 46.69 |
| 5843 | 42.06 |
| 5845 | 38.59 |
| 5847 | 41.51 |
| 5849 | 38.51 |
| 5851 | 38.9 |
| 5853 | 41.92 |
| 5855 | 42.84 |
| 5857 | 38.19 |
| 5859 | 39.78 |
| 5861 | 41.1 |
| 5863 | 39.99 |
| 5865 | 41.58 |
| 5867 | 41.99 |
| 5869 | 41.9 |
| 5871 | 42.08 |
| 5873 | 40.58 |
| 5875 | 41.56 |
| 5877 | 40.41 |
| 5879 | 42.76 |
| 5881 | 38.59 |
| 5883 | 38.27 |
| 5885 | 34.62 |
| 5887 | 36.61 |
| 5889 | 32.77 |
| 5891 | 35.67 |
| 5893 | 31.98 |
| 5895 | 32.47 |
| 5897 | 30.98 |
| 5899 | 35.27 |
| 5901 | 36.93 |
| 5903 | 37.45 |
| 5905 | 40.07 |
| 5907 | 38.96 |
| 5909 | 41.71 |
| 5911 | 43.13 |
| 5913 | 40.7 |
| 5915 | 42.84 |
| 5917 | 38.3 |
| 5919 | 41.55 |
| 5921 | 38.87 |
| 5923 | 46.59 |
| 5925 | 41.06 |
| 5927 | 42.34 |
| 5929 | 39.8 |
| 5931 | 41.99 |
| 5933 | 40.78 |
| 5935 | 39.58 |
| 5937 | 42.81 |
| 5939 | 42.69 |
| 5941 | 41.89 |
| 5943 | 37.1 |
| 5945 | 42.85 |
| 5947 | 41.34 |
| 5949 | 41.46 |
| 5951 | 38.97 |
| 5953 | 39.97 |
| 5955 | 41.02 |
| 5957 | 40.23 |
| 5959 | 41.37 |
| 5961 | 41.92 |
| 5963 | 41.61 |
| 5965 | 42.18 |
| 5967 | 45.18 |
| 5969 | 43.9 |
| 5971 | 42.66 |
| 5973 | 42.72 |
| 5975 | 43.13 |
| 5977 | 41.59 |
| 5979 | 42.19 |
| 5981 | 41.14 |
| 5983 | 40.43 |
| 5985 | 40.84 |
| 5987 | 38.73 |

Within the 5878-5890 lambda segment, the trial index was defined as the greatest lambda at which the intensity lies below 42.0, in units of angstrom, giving 5889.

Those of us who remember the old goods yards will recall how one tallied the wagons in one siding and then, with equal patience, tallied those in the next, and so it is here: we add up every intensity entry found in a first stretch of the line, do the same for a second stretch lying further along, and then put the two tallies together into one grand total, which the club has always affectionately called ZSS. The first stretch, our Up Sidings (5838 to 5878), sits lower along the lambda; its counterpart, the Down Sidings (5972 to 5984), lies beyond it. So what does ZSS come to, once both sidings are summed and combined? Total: 1074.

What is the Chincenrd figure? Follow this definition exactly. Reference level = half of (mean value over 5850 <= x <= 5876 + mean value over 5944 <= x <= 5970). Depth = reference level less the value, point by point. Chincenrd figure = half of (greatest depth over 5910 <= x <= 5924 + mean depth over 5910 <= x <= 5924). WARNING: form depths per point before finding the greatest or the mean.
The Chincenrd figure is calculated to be 1.3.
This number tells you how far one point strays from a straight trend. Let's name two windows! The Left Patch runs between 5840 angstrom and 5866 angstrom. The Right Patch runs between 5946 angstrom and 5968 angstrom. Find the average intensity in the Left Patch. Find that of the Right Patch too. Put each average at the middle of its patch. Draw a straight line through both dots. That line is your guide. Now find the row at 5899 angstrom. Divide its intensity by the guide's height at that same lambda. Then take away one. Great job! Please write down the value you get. -0.14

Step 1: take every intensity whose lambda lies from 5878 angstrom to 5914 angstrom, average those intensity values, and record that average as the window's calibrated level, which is 37.2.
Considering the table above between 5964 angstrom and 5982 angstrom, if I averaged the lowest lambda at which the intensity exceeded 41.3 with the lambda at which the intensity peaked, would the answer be 5966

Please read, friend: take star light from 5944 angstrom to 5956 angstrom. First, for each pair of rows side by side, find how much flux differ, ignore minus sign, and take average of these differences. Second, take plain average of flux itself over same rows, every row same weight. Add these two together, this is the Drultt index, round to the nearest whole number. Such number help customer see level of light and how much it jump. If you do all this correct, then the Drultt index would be 42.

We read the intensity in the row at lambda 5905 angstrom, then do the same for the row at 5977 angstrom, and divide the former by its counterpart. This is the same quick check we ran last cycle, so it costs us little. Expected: 0.96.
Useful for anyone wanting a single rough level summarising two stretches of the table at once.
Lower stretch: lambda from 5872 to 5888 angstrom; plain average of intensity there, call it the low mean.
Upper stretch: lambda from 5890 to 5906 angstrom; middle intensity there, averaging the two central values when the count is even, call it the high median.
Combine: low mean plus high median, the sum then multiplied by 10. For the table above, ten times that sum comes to 746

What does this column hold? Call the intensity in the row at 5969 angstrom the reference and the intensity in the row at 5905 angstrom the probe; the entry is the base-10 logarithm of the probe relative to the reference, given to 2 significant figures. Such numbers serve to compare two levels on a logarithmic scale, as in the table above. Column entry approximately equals -0.040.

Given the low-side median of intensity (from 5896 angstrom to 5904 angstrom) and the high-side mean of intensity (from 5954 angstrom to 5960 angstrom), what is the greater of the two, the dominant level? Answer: 40.9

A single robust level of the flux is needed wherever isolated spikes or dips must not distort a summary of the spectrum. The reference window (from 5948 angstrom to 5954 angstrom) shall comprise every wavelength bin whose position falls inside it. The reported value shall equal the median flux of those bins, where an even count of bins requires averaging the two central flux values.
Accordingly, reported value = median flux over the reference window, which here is 40.0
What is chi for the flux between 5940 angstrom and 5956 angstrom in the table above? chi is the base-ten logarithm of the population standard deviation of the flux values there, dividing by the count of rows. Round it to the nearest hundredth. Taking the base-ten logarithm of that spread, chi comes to 0.23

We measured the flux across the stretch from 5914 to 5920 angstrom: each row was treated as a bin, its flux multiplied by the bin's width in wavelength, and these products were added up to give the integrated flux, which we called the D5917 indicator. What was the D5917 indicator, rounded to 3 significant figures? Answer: 245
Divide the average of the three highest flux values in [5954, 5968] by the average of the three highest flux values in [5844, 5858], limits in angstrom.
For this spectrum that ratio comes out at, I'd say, 1.02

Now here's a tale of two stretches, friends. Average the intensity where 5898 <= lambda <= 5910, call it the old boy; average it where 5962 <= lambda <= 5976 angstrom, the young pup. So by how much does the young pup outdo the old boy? 4.7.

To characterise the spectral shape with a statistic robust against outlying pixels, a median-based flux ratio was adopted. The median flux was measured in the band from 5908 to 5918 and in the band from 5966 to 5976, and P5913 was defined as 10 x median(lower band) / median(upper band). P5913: 9.7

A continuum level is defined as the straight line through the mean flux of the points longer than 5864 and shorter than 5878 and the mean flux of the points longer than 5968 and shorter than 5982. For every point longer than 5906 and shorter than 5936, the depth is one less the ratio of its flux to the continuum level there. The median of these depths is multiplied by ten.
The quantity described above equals 0.2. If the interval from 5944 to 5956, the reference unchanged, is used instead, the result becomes 0.3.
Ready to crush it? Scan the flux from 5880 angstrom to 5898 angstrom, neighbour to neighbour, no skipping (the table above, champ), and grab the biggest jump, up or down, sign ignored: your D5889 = 3.8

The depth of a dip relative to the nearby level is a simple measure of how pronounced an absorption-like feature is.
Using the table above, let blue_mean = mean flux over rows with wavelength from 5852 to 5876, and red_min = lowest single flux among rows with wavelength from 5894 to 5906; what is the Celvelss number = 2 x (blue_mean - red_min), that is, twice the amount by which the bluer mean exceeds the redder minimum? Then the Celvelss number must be 20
